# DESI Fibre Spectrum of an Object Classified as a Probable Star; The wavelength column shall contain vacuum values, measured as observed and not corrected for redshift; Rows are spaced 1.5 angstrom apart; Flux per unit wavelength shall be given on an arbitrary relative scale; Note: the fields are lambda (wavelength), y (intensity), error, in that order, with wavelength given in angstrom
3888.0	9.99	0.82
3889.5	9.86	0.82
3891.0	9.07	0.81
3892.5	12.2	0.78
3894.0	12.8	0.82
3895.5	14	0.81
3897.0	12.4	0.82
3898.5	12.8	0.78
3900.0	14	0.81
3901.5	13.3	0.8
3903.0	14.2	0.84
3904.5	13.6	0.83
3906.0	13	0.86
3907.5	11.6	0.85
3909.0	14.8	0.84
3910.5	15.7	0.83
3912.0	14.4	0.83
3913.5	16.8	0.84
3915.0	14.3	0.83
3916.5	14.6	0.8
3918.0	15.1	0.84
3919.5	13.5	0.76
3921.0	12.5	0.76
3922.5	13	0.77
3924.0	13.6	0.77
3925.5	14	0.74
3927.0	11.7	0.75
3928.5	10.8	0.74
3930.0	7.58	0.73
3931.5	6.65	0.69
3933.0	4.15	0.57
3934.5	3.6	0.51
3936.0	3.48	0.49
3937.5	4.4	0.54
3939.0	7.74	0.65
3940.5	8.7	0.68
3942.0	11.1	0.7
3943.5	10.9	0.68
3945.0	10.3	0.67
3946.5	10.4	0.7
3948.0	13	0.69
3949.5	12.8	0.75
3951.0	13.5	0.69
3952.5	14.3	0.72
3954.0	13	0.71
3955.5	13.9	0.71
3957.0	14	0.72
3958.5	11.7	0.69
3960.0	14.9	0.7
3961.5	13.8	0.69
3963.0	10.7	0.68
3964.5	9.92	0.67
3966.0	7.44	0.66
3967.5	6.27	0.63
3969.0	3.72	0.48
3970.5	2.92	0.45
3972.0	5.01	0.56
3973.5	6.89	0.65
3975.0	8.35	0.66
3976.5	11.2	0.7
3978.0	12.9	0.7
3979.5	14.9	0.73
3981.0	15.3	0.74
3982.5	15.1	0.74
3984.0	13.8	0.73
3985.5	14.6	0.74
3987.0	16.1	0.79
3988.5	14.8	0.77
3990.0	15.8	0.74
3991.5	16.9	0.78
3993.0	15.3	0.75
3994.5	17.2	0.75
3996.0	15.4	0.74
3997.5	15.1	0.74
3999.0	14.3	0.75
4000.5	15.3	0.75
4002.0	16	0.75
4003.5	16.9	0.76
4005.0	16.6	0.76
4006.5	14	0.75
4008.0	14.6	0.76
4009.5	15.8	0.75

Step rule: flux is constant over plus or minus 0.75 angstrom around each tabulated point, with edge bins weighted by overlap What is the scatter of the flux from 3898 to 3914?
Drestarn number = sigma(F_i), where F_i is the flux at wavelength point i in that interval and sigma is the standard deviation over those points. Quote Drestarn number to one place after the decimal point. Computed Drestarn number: 1.4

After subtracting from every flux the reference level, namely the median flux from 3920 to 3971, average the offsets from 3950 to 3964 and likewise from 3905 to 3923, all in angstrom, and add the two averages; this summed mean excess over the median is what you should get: 5.7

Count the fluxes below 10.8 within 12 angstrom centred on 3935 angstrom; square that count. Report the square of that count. 64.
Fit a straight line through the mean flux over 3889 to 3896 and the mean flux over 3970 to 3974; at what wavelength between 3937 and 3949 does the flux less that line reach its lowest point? 3937.5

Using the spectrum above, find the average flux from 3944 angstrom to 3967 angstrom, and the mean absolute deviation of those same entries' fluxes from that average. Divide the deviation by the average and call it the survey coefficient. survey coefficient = 0.14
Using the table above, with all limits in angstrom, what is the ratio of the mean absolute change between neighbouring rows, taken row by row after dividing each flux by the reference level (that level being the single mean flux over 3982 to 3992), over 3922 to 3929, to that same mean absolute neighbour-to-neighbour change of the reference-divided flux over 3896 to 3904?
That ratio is 1.31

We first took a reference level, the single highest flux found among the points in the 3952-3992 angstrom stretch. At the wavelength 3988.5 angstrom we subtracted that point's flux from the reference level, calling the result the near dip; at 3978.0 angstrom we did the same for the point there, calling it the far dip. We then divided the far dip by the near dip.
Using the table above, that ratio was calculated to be 1.9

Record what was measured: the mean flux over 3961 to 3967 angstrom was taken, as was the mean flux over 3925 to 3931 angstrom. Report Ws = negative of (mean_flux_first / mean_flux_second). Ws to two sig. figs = -0.95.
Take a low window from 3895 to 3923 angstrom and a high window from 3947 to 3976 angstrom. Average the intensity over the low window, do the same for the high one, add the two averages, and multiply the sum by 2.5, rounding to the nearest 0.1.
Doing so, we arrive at 60.5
